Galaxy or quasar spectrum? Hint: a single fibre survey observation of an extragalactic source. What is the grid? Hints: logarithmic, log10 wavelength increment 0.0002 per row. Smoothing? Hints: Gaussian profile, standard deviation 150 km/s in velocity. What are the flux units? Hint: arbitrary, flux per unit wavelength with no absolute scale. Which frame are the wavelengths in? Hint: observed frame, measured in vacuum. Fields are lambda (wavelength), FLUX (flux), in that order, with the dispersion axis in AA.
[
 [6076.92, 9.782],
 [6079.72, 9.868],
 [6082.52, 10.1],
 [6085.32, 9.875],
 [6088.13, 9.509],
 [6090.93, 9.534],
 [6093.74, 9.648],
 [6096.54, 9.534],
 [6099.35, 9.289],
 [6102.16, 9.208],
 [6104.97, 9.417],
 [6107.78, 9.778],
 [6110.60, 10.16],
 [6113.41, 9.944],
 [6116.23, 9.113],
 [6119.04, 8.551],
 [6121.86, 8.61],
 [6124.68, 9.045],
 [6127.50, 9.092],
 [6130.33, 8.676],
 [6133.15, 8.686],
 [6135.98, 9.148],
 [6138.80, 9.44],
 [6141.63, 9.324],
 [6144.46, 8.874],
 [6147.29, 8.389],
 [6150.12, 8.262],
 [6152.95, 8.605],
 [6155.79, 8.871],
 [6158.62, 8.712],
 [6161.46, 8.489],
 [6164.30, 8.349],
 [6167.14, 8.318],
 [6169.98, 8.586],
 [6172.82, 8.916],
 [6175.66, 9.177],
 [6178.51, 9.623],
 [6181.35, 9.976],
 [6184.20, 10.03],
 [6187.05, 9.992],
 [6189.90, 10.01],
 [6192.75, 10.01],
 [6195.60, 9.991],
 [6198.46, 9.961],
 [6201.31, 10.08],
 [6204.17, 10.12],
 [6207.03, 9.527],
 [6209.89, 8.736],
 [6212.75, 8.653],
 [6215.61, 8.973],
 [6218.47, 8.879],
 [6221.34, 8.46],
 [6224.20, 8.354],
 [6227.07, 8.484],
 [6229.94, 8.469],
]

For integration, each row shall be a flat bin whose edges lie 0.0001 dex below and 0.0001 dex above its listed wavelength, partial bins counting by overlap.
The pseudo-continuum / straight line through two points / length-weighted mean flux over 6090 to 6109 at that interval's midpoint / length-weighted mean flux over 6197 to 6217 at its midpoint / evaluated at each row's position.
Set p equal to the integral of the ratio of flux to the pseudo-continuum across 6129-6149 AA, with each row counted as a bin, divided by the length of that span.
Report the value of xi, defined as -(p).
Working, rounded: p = 0.94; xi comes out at -0.94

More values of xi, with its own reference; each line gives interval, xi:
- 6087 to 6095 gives -1.01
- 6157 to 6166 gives -0.90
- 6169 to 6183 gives -0.98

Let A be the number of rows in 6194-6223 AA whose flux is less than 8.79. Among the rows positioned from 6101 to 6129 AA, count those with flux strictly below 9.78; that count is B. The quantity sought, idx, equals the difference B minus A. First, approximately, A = 3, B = 8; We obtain 5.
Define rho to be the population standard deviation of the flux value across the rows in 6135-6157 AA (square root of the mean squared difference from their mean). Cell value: 0.40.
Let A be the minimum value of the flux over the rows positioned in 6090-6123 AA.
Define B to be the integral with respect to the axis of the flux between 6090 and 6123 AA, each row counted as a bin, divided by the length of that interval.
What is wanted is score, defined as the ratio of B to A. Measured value 1.10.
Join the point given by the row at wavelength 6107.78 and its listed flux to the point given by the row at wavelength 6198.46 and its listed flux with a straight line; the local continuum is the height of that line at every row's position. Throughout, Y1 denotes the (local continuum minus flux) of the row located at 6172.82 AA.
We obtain 0.99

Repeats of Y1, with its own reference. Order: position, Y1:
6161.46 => 1.40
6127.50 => 0.73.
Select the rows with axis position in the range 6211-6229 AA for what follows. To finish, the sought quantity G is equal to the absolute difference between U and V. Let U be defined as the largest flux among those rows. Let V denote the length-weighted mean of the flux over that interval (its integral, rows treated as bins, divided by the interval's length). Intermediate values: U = 8.973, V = 8.6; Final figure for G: 0.3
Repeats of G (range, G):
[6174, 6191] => 0.2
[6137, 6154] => 0.6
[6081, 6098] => 0.4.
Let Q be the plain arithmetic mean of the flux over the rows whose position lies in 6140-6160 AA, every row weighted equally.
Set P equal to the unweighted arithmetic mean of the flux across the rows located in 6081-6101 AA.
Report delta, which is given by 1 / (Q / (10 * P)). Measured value 11.1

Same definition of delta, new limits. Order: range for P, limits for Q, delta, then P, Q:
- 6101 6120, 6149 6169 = 11.1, 9.45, 8.5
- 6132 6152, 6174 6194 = 9.0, 8.87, 9.8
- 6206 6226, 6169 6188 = 9.3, 8.80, 9.5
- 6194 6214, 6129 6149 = 10.7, 9.58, 8.9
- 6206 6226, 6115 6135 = 10.0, 8.80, 8.8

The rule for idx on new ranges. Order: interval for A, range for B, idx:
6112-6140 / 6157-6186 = 4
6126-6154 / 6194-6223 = 1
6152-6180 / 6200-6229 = 2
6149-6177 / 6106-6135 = 1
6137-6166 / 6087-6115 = 2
